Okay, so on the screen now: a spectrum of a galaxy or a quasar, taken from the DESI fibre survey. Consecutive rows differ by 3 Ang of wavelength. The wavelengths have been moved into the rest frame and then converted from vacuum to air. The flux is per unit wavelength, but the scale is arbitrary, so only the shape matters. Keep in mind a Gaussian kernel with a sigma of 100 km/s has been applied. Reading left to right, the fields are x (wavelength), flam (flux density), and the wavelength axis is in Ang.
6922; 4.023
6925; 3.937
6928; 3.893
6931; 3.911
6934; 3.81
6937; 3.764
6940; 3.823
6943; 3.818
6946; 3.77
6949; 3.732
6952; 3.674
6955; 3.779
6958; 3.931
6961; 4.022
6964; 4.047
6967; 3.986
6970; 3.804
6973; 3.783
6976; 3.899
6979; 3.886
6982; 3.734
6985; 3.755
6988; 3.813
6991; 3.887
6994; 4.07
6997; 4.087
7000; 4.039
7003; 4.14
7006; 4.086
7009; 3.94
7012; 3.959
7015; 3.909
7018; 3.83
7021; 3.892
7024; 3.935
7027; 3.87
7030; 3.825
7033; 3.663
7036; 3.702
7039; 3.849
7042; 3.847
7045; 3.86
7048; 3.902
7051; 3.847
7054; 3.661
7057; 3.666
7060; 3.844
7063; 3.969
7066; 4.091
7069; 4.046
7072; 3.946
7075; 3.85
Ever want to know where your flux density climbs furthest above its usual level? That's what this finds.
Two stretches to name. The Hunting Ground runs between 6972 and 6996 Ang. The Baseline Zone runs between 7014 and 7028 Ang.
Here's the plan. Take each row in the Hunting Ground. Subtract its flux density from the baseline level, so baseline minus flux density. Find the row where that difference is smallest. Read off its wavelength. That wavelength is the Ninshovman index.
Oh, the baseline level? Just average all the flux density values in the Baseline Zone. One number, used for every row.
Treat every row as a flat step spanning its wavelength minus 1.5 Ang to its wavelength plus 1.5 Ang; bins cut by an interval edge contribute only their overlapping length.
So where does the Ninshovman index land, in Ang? 6994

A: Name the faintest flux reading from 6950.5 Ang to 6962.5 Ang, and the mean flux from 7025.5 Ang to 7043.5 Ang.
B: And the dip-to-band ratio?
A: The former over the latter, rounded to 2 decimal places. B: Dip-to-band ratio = 0.97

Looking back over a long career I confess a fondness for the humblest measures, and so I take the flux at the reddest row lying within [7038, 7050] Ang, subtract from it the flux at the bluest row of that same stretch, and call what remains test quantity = 0.1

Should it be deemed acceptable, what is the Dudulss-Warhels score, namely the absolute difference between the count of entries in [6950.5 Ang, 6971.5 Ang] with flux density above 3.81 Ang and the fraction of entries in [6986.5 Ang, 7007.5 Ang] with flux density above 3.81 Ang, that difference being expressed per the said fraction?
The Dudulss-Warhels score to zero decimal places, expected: 3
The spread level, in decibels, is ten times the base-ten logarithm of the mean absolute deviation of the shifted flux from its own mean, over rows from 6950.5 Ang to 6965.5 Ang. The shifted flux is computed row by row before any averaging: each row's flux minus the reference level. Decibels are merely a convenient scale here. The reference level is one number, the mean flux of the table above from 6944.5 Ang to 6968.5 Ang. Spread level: -8.8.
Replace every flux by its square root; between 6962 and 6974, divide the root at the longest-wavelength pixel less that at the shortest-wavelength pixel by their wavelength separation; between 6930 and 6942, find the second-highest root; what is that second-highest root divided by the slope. -264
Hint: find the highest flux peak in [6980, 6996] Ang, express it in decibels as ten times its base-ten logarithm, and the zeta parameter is 6.10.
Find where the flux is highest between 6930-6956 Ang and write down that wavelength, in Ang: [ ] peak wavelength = 6931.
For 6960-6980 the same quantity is 6964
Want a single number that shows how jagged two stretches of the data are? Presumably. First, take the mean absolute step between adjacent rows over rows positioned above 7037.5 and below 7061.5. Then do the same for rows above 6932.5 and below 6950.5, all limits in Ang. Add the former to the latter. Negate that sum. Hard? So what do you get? -0.108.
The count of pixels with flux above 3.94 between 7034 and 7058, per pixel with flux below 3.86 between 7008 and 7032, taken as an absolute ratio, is 0.0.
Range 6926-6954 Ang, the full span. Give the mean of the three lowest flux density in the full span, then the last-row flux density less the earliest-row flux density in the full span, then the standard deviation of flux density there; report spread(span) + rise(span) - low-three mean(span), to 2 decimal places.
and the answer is -3.87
